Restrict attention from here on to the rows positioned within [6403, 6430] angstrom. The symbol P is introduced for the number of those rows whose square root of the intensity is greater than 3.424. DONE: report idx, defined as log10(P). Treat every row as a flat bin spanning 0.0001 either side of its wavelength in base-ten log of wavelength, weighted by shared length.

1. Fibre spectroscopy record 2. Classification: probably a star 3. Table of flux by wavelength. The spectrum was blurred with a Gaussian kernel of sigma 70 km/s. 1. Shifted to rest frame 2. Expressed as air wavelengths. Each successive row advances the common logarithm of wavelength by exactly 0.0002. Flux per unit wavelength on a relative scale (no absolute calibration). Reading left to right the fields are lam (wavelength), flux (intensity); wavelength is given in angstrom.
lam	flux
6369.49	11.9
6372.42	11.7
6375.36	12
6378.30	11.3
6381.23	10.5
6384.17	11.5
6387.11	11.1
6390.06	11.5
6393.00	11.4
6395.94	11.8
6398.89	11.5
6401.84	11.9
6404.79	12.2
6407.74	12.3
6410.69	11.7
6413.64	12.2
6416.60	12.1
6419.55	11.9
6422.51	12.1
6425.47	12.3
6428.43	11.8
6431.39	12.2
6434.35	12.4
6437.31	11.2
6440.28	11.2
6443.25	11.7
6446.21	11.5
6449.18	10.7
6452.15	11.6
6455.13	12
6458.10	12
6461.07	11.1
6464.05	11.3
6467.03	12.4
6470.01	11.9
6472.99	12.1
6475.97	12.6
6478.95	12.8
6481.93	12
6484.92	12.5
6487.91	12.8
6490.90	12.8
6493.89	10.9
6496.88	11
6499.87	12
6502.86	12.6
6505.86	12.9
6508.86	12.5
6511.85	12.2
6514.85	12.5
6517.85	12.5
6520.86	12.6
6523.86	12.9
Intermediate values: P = 8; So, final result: 0.9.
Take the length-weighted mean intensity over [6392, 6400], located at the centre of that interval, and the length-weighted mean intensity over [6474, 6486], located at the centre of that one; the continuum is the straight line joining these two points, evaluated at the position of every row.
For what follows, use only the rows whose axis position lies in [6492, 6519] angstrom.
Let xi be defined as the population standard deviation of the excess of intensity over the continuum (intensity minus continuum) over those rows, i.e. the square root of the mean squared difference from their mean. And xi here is 0.6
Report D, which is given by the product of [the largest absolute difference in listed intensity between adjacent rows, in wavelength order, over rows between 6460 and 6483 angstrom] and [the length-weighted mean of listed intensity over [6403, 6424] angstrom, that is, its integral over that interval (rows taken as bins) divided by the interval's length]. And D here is 13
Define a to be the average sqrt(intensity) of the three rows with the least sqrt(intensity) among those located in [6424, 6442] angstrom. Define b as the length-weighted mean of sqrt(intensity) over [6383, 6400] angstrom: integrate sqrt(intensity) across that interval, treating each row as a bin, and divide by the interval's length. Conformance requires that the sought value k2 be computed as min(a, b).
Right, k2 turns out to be 3.38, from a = 3.38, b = 3.39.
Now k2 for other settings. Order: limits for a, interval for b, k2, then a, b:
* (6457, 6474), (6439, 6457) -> 3.38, 3.38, 3.39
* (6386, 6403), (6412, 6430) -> 3.37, 3.37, 3.47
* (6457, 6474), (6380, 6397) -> 3.36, 3.38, 3.36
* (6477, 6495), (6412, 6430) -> 3.43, 3.43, 3.47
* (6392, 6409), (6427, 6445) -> 3.40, 3.40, 3.43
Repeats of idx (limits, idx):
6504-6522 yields 0.8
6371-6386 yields 0.0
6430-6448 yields 0.3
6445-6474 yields 0.7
